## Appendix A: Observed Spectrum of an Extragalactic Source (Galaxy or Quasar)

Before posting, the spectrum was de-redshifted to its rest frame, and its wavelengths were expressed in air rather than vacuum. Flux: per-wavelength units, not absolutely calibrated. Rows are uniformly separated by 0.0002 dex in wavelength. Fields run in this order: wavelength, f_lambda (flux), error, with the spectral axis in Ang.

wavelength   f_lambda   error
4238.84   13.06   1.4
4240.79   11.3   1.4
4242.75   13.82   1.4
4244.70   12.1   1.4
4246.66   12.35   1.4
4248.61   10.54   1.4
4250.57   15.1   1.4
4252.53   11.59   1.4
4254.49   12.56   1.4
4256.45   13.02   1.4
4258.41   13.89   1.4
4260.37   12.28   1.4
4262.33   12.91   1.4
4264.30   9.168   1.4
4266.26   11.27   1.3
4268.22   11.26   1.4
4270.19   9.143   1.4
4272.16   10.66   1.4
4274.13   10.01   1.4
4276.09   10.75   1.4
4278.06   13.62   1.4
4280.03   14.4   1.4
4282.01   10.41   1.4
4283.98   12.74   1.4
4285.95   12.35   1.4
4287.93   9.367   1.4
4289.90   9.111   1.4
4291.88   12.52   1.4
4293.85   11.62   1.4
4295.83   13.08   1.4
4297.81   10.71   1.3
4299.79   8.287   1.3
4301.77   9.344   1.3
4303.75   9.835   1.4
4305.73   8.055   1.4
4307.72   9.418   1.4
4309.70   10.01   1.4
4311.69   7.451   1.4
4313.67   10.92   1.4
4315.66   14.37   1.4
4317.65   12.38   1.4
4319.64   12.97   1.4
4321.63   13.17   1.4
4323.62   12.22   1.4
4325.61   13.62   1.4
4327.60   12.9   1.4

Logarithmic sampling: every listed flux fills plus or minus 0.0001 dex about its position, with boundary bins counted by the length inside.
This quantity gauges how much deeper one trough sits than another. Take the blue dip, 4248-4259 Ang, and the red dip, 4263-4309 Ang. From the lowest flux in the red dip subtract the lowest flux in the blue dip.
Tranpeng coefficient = -2.5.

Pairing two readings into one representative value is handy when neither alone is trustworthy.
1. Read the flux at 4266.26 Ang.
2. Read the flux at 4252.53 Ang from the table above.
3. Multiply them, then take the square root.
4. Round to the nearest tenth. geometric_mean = 11.4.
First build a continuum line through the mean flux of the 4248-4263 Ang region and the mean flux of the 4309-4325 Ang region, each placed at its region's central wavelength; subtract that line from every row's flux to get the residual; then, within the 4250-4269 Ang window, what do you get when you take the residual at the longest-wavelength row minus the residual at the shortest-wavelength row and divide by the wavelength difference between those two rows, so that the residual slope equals -0.20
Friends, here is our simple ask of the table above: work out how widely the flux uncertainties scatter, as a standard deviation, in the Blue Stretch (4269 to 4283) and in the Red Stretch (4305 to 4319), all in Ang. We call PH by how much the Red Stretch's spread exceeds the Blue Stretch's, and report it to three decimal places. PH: 0.000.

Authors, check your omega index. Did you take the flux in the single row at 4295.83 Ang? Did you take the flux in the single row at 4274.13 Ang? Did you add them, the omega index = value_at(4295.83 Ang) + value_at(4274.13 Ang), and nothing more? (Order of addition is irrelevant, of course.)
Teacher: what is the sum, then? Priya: 23.1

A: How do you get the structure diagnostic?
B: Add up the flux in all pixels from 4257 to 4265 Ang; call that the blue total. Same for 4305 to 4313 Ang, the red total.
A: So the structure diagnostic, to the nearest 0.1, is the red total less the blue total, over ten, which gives -1.3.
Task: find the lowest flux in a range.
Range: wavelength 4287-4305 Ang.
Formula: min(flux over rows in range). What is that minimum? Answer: 8.287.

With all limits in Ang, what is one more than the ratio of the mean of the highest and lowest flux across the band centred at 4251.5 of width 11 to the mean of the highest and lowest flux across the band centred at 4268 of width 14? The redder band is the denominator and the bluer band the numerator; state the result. 2.16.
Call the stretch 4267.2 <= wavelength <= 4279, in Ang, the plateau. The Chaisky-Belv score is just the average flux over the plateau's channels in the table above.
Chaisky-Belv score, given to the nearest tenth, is 10.9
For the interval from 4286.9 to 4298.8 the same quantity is 11.1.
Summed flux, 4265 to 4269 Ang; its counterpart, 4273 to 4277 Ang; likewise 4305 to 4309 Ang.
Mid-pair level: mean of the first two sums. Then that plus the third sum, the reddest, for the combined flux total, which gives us 39.1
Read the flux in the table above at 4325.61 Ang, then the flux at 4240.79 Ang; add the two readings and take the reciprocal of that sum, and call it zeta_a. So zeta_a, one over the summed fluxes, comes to 0.0401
